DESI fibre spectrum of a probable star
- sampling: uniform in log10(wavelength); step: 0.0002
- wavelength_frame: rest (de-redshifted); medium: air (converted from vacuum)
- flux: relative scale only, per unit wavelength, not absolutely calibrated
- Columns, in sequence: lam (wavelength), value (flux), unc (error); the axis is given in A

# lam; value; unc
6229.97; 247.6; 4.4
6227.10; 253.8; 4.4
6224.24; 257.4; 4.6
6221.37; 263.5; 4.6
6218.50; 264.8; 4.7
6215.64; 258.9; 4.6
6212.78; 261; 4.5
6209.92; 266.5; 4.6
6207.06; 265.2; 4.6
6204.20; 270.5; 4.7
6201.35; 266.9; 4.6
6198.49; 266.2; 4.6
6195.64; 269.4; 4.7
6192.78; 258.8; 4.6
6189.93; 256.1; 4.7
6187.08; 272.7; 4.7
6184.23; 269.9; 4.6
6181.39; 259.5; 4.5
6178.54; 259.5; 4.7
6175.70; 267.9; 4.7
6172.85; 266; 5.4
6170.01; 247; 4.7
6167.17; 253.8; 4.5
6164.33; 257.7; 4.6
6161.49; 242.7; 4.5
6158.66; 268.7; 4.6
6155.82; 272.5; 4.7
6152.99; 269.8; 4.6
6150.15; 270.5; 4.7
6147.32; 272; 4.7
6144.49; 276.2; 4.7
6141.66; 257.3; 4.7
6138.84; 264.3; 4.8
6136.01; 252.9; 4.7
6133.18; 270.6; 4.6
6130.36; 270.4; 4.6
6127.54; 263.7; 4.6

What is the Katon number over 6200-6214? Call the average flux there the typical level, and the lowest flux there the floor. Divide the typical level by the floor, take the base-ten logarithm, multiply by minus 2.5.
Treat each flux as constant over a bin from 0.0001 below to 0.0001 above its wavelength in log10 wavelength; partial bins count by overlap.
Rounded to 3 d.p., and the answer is -0.021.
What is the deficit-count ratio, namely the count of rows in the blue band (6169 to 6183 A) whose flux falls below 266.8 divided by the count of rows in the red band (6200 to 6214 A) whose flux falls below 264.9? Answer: 4.0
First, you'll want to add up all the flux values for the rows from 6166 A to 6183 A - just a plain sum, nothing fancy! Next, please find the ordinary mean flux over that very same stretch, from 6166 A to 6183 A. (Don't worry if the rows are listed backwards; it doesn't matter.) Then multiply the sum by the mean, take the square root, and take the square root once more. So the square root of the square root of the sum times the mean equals 25.2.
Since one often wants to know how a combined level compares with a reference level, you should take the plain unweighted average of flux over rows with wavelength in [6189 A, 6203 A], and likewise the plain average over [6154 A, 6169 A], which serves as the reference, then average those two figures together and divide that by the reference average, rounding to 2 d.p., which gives 1.01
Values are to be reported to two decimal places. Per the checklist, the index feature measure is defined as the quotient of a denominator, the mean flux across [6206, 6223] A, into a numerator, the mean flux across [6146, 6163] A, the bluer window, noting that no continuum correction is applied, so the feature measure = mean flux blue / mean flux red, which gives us 1.01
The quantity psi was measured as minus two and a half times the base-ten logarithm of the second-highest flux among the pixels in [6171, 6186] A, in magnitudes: -6.07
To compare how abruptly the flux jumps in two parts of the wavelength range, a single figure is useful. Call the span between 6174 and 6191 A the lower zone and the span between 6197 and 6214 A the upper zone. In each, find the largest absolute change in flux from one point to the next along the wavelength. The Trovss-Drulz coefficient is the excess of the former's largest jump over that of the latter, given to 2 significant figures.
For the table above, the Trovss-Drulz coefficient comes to 11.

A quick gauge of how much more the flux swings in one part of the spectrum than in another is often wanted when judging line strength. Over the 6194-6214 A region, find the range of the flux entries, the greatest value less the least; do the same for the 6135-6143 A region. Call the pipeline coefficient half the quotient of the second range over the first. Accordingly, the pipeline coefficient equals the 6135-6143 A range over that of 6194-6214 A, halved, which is 0.6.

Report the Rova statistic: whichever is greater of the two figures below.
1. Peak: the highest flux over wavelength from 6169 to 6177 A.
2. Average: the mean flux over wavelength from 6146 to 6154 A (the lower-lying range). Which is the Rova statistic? 271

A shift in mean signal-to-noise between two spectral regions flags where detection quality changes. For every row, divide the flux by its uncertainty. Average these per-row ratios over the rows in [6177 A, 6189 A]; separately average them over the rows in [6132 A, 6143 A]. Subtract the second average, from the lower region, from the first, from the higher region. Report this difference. 1.8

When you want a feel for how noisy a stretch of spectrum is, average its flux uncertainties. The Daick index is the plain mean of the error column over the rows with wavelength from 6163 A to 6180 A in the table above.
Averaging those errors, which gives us 4.77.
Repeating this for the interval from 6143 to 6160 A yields 4.67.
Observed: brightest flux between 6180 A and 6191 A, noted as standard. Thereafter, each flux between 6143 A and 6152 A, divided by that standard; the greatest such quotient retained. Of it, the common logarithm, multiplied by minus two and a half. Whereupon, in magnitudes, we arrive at -0.014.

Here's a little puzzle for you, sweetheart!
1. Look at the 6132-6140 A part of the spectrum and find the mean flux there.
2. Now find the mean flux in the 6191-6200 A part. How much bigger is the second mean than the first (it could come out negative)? 2.2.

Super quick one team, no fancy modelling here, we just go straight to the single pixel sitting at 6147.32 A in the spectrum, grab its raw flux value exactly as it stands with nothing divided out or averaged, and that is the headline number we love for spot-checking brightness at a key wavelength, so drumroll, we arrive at 272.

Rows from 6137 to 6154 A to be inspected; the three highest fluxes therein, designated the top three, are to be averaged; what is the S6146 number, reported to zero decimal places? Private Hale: 273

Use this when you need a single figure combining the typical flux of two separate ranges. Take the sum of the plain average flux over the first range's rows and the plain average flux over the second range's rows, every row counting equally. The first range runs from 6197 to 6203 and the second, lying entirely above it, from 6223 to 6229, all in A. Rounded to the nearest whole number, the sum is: 522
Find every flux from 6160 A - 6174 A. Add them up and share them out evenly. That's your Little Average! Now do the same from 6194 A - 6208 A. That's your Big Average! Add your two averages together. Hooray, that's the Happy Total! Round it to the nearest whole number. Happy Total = 521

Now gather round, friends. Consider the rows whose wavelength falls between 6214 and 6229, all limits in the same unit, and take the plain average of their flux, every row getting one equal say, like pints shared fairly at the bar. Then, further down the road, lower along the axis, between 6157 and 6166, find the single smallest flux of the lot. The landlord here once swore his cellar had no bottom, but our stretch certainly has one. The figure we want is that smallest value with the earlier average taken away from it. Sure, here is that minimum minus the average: -17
